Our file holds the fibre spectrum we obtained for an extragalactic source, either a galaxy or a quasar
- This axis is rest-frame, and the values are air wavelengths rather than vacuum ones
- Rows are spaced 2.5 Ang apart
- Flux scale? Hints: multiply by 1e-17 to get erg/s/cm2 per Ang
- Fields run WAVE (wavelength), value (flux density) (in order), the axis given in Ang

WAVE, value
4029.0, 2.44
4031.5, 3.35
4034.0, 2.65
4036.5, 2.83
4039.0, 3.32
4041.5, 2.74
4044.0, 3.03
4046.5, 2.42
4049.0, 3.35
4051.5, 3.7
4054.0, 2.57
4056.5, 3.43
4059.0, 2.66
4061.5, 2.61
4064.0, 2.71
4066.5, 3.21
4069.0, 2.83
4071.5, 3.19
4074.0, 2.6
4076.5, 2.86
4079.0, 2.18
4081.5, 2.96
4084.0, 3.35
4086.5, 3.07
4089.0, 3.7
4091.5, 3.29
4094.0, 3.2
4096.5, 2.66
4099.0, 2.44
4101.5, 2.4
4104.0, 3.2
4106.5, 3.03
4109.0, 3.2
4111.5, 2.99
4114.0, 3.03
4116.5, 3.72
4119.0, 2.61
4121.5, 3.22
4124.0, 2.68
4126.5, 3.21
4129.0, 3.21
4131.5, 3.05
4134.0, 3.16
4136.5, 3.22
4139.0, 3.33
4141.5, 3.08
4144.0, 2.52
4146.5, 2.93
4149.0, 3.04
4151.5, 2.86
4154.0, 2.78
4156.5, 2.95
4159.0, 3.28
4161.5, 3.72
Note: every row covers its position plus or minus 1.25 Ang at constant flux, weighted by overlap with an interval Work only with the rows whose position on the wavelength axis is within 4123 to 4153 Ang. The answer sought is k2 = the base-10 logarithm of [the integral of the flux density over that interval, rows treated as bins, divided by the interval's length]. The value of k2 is 0.481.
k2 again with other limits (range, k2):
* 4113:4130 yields 0.491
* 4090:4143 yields 0.484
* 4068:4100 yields 0.470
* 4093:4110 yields 0.457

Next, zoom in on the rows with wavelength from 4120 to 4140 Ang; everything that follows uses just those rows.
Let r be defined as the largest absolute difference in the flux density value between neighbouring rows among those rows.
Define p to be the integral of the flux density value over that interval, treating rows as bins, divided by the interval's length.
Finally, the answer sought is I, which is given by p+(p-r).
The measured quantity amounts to 5.71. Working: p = 3.13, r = 0.54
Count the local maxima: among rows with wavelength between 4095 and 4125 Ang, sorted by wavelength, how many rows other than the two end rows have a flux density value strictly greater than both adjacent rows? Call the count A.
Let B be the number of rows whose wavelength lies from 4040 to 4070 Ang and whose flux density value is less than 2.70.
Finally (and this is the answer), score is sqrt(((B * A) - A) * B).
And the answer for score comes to 6.9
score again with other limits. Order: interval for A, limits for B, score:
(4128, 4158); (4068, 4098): 3.5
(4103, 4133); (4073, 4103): 7.7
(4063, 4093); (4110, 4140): 3.2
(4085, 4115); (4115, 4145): 4.2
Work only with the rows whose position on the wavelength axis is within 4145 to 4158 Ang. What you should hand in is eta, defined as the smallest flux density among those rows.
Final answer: 2.78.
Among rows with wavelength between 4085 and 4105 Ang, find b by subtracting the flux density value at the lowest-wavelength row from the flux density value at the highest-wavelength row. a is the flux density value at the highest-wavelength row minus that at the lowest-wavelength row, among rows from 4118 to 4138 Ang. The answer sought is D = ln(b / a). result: -1.55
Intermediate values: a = 0.6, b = 0.13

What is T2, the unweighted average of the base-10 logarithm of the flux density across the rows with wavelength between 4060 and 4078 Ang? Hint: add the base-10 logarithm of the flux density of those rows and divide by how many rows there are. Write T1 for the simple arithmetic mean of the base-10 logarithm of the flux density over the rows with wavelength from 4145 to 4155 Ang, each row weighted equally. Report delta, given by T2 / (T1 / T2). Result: 0.45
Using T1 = 0.463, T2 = 0.455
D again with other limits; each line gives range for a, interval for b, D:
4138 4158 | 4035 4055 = -0.38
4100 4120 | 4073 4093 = 1.19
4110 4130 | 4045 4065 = 0.28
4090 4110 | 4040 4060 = -0.12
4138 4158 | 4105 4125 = -0.08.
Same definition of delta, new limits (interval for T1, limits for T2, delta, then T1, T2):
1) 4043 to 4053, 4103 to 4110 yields 0.50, 0.490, 0.497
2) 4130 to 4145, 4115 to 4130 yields 0.49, 0.484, 0.489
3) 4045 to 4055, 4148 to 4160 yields 0.48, 0.472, 0.474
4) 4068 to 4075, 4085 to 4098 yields 0.55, 0.457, 0.501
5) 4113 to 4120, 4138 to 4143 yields 0.52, 0.490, 0.505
